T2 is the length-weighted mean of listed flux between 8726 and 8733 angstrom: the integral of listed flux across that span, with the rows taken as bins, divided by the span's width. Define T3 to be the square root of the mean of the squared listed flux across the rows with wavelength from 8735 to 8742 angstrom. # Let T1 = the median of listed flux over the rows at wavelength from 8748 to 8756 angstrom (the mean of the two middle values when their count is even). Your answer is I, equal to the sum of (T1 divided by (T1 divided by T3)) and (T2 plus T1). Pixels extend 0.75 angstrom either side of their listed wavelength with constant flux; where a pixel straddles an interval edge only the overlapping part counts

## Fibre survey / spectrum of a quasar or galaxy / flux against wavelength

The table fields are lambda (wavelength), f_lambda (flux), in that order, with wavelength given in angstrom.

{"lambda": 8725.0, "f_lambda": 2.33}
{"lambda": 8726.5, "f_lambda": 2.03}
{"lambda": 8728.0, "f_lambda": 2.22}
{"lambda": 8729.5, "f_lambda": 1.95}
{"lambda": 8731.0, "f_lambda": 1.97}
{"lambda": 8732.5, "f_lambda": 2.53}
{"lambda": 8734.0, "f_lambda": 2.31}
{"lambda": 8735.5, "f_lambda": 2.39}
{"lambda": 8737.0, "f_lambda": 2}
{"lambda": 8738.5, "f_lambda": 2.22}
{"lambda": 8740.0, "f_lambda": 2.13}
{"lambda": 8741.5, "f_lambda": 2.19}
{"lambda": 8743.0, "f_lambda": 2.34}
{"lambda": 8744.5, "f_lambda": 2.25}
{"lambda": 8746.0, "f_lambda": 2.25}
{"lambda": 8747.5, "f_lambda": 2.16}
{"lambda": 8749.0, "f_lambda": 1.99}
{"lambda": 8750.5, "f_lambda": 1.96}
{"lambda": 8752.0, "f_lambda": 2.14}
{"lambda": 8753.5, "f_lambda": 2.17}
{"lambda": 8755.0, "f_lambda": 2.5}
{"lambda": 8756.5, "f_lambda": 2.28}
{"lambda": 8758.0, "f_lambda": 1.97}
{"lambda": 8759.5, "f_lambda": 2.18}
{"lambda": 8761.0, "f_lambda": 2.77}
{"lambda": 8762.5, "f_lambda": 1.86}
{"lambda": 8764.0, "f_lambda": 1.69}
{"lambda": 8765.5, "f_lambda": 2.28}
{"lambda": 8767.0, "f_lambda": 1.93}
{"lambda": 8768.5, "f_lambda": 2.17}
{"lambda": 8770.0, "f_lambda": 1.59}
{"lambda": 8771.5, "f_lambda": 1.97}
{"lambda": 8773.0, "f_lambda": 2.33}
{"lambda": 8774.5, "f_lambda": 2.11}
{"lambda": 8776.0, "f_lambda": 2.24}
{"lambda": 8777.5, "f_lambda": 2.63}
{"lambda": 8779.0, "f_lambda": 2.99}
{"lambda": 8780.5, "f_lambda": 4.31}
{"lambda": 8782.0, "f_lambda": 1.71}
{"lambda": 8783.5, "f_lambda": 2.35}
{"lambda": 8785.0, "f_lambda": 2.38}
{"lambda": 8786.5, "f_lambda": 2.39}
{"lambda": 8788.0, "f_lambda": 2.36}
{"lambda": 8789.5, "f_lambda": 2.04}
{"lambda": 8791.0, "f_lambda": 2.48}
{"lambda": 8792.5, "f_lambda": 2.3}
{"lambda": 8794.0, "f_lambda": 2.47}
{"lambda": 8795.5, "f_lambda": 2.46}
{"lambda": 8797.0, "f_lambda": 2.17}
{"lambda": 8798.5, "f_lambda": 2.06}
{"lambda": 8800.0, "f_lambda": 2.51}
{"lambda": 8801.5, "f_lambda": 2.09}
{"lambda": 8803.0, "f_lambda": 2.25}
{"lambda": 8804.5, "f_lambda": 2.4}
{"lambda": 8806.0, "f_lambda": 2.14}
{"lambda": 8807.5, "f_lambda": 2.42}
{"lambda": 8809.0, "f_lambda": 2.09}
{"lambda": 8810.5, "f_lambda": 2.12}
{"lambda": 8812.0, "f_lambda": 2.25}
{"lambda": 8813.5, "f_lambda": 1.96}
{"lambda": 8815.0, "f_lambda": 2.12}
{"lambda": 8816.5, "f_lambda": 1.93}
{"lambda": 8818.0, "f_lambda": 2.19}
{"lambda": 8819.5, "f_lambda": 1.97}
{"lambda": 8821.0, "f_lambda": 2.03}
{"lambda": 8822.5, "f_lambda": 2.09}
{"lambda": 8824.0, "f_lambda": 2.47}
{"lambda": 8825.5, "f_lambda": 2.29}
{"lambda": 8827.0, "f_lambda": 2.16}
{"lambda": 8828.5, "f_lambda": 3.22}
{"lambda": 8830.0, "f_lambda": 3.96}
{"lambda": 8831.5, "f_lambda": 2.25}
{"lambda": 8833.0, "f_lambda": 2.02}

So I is 6.5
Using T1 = 2.14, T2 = 2.13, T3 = 2.19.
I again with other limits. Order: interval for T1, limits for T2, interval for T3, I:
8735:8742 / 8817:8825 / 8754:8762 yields 6.7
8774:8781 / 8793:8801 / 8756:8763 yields 7.2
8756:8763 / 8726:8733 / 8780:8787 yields 7.1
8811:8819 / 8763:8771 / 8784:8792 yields 6.4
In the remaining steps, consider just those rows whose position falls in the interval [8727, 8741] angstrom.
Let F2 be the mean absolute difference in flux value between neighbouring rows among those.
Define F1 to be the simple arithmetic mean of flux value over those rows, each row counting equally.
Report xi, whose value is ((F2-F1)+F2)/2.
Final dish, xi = -0.86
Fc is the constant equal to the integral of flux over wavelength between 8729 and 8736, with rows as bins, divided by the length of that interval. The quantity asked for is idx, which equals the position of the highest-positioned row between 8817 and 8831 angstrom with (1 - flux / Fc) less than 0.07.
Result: 8830.0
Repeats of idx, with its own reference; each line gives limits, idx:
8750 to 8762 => 8761.0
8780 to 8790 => 8788.0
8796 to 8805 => 8804.5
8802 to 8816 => 8815.0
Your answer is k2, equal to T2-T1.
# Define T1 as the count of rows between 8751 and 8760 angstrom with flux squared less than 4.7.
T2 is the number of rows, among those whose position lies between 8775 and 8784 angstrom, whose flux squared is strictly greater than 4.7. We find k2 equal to 3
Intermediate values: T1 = 2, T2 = 5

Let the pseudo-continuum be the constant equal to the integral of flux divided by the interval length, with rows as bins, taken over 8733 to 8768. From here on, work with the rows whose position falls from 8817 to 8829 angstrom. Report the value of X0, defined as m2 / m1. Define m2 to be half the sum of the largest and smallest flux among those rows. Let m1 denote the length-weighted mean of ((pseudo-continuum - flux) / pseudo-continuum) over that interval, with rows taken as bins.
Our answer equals -56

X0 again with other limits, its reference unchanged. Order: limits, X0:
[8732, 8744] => -59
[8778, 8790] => -16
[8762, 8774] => 22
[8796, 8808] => -61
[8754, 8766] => -340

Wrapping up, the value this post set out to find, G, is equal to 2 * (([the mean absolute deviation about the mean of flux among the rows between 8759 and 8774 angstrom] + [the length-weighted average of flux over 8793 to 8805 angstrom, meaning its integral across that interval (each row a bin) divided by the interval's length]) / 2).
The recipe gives 2.57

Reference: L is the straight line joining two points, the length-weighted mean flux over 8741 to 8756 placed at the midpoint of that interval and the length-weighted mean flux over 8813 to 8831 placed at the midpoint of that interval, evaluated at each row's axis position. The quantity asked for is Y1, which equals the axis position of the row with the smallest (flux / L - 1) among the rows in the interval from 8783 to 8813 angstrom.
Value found 8789.5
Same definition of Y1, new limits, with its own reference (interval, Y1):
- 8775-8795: 8782.0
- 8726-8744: 8729.5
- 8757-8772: 8770.0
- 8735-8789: 8770.0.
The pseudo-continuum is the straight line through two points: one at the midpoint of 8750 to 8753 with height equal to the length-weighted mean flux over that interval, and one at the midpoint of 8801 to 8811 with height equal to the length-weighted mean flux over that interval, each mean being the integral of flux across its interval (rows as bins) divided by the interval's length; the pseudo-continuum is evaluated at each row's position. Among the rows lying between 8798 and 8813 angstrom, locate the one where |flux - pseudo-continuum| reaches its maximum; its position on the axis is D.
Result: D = 8800.0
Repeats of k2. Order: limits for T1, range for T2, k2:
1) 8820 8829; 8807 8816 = -1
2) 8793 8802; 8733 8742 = 2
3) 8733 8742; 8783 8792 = 3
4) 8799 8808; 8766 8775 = 0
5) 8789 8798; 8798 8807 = 2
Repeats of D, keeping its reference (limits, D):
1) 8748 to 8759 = 8755.0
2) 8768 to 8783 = 8780.5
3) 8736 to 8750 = 8743.0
